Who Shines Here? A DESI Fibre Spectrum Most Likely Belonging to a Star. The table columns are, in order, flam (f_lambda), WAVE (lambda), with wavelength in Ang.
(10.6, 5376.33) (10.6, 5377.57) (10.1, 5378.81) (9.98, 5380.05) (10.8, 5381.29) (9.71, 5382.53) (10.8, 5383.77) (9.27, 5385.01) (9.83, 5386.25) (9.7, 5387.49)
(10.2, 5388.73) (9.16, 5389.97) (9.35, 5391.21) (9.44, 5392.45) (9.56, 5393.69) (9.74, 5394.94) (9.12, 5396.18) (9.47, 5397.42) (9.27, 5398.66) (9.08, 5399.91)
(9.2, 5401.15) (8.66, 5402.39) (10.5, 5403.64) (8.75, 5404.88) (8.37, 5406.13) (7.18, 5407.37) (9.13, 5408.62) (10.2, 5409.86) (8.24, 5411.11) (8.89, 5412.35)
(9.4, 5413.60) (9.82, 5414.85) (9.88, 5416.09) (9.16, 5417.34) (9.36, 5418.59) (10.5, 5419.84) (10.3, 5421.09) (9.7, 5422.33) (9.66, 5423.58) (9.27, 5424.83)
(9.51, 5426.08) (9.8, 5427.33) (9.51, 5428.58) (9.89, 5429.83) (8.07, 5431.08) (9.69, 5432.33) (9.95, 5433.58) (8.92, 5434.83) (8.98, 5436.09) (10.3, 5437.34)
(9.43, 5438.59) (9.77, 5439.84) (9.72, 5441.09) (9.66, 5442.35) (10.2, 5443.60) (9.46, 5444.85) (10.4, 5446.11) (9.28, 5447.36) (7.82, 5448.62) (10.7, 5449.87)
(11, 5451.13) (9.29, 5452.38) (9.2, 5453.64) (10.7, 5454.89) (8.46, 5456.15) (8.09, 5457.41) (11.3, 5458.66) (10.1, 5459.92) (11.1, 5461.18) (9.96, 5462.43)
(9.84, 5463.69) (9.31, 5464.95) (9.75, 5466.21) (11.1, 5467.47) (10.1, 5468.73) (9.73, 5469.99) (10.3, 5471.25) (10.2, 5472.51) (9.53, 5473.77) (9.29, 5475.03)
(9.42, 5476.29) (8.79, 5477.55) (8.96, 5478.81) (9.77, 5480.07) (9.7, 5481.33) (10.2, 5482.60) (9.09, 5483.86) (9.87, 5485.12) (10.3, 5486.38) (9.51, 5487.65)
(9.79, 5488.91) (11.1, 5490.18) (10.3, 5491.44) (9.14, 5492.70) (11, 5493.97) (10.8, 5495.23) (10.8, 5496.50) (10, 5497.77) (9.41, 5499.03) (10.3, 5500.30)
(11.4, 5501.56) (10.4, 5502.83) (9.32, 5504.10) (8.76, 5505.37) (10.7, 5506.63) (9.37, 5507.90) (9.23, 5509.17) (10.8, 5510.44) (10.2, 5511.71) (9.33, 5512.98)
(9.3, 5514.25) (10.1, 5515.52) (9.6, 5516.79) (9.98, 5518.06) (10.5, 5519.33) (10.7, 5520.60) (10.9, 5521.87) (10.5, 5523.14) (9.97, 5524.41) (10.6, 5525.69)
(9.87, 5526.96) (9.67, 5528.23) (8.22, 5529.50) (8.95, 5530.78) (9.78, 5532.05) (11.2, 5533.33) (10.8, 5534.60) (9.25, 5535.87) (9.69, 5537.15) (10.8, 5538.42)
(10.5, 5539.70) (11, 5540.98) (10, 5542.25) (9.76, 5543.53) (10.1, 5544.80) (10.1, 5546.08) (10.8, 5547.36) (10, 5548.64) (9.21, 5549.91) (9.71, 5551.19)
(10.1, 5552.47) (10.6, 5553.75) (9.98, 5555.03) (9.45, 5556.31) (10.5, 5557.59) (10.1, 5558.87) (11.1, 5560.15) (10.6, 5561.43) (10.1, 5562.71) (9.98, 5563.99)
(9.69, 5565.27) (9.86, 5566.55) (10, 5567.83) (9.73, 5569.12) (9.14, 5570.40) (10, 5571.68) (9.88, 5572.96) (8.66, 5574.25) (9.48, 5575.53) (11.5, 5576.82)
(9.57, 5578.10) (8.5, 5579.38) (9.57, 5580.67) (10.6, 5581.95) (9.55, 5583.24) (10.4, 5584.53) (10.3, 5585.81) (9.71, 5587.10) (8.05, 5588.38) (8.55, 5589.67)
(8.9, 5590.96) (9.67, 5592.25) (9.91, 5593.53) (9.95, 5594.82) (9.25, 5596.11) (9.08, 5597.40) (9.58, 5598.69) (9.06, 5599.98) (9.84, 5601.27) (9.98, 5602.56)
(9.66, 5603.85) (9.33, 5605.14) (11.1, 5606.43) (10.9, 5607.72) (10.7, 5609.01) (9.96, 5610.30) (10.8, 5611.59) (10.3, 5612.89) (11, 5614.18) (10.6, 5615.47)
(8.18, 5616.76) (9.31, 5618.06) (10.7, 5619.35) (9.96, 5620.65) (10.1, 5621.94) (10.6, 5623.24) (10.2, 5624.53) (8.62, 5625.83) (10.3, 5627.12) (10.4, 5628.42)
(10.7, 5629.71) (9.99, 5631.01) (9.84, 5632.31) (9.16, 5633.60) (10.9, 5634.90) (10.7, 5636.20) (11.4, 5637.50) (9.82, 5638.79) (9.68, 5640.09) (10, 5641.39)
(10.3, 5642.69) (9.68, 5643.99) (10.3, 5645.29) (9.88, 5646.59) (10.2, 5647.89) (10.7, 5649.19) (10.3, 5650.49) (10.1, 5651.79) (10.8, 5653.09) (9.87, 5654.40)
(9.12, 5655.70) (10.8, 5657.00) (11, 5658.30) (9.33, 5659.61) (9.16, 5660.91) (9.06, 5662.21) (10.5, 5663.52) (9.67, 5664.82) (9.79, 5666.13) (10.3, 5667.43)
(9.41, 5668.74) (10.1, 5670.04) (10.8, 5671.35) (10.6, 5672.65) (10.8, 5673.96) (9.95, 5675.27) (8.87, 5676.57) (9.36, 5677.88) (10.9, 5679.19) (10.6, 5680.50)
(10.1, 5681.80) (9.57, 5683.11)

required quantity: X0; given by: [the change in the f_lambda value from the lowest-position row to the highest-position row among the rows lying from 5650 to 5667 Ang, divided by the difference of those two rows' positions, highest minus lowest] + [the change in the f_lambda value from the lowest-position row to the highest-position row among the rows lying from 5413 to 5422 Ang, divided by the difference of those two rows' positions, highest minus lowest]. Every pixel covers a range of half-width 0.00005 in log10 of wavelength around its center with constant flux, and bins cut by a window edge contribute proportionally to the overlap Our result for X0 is 0.09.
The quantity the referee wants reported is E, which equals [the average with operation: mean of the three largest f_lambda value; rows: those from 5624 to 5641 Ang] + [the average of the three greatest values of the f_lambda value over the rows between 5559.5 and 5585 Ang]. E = 22.1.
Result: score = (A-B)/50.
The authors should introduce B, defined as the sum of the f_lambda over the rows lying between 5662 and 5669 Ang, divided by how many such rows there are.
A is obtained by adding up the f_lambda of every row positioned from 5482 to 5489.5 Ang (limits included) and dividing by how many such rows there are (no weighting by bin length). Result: 0.000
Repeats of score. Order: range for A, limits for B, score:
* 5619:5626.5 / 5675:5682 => 0.001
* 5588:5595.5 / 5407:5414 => 0.007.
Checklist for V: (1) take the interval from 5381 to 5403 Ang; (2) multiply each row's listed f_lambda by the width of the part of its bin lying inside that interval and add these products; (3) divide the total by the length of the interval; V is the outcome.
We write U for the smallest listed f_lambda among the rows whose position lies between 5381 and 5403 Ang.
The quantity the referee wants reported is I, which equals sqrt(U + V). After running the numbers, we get 4.27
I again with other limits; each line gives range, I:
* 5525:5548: 4.28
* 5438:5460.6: 4.19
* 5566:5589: 4.21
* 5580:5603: 4.19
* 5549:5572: 4.37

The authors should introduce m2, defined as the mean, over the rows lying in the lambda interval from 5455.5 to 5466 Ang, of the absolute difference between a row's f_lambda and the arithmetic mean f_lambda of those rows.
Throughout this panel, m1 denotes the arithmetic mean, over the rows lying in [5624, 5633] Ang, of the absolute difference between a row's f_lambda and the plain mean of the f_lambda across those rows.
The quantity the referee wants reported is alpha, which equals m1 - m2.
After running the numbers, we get -0.41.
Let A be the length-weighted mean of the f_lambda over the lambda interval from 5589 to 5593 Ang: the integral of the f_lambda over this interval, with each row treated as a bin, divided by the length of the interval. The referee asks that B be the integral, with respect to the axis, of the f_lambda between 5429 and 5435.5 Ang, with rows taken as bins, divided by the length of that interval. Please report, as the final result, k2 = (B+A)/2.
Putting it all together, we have 9.2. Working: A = 9.1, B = 9.3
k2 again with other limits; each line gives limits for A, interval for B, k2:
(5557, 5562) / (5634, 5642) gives 10.5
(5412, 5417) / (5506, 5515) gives 9.7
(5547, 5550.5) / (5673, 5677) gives 10.0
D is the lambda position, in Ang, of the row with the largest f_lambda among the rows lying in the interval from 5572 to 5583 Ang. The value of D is 5576.82 Ang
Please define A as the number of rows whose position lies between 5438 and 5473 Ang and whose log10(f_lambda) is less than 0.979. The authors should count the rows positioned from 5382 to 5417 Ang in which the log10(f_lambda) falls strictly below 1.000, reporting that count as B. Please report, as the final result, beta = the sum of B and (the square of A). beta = 105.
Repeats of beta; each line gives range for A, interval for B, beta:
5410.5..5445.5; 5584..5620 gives 187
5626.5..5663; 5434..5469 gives 42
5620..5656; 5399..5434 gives 33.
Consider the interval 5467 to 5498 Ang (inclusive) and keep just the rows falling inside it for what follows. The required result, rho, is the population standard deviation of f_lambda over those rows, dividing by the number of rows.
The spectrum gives 0.65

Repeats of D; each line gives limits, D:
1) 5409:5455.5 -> 5451.13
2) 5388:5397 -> 5388.73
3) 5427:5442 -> 5437.34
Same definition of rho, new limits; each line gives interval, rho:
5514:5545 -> 0.69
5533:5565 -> 0.54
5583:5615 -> 0.76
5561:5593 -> 0.74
